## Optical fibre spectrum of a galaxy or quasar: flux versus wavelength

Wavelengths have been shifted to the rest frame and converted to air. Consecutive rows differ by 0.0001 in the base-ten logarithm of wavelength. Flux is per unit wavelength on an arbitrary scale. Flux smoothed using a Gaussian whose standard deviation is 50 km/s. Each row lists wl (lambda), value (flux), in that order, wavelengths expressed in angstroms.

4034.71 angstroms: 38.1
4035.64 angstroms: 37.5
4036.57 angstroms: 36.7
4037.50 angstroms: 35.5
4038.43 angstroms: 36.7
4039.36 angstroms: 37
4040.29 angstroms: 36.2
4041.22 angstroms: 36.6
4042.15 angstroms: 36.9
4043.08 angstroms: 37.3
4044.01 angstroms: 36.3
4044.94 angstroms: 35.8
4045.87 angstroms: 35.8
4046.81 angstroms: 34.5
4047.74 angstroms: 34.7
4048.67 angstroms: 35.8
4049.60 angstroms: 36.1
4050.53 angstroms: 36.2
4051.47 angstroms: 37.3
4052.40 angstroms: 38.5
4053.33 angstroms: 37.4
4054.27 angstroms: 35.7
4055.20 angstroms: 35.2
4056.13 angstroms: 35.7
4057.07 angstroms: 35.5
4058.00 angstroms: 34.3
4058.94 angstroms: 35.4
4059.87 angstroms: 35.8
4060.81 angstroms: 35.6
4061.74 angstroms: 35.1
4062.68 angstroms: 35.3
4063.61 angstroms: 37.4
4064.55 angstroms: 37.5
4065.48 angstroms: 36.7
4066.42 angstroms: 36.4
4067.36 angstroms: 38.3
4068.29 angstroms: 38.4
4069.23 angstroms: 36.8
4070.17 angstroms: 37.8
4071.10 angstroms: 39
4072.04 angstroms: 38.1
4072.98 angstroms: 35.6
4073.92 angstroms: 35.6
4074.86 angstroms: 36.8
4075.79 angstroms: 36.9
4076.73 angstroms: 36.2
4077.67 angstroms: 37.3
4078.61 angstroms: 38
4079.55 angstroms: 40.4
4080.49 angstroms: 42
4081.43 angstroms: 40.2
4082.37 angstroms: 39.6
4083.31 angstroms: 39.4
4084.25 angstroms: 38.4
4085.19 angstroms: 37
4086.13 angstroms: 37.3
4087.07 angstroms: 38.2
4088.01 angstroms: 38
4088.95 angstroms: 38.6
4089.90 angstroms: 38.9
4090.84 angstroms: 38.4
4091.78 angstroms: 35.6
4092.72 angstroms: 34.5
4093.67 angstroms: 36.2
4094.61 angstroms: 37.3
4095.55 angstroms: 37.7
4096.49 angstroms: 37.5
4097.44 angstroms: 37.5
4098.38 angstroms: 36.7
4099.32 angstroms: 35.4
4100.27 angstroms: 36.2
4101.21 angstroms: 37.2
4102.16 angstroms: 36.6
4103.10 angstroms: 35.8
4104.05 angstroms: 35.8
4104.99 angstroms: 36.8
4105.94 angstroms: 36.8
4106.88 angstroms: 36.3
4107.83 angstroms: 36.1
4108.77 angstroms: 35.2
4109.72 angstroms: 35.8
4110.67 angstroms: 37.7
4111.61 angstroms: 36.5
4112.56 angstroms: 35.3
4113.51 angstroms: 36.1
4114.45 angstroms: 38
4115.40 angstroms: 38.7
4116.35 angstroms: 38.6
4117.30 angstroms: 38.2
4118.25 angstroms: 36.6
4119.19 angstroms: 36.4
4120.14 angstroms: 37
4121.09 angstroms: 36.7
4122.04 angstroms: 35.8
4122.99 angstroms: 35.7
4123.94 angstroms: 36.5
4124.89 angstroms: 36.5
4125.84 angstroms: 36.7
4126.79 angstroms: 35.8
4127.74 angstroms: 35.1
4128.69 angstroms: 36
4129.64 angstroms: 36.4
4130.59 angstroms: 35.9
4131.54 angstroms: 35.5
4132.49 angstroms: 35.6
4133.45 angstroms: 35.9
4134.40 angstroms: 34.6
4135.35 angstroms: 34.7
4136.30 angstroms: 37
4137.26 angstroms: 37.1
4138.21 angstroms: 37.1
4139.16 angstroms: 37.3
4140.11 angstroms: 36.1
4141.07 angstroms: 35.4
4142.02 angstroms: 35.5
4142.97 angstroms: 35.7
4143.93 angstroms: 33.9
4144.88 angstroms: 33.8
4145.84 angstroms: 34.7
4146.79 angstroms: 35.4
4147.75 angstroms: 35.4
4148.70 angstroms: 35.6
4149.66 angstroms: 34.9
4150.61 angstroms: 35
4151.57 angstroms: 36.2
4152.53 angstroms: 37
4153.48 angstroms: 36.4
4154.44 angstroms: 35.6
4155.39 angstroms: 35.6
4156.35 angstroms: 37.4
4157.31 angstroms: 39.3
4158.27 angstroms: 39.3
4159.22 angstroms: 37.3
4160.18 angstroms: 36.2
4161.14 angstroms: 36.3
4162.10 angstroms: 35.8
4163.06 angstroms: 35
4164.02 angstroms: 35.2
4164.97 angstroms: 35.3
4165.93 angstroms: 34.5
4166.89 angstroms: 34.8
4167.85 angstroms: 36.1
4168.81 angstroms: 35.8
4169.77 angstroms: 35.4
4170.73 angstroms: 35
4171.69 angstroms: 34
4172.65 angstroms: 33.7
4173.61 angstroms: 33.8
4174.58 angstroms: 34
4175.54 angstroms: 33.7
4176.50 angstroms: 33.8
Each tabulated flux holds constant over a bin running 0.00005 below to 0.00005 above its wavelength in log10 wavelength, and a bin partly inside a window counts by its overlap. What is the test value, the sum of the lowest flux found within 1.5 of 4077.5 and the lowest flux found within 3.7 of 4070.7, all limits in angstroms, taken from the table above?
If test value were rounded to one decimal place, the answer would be 71.8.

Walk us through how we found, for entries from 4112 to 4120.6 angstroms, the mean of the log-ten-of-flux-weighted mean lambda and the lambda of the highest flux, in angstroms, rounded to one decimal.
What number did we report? 4115.9 angstroms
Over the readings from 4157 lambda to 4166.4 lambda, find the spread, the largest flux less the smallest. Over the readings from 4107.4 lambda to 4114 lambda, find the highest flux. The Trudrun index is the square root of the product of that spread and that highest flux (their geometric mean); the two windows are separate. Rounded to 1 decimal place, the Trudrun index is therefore 13.5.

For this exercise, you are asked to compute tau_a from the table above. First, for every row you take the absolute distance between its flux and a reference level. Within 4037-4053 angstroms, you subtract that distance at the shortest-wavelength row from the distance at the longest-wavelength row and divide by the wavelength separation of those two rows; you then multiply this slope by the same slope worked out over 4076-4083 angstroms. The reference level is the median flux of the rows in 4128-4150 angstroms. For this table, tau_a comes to 0.113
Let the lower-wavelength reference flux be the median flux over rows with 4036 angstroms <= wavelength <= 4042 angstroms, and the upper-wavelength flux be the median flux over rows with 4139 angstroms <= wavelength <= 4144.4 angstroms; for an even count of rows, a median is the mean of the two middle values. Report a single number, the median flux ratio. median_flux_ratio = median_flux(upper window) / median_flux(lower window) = 0.97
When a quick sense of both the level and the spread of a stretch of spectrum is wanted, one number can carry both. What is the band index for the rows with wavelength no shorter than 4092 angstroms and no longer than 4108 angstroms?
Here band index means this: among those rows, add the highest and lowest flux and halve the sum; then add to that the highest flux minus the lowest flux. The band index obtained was 39.3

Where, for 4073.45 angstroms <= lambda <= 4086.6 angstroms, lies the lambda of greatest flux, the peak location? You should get 4080.49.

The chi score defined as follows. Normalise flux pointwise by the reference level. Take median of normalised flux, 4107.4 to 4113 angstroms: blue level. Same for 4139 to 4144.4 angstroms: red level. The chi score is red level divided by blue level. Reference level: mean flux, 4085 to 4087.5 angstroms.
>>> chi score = 0.990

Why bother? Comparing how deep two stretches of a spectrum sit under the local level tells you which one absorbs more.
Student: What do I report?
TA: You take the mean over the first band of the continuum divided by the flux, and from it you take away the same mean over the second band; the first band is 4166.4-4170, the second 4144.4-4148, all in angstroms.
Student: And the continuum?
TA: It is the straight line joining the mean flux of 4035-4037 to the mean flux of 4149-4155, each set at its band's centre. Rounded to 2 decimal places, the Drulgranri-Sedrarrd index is -0.03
